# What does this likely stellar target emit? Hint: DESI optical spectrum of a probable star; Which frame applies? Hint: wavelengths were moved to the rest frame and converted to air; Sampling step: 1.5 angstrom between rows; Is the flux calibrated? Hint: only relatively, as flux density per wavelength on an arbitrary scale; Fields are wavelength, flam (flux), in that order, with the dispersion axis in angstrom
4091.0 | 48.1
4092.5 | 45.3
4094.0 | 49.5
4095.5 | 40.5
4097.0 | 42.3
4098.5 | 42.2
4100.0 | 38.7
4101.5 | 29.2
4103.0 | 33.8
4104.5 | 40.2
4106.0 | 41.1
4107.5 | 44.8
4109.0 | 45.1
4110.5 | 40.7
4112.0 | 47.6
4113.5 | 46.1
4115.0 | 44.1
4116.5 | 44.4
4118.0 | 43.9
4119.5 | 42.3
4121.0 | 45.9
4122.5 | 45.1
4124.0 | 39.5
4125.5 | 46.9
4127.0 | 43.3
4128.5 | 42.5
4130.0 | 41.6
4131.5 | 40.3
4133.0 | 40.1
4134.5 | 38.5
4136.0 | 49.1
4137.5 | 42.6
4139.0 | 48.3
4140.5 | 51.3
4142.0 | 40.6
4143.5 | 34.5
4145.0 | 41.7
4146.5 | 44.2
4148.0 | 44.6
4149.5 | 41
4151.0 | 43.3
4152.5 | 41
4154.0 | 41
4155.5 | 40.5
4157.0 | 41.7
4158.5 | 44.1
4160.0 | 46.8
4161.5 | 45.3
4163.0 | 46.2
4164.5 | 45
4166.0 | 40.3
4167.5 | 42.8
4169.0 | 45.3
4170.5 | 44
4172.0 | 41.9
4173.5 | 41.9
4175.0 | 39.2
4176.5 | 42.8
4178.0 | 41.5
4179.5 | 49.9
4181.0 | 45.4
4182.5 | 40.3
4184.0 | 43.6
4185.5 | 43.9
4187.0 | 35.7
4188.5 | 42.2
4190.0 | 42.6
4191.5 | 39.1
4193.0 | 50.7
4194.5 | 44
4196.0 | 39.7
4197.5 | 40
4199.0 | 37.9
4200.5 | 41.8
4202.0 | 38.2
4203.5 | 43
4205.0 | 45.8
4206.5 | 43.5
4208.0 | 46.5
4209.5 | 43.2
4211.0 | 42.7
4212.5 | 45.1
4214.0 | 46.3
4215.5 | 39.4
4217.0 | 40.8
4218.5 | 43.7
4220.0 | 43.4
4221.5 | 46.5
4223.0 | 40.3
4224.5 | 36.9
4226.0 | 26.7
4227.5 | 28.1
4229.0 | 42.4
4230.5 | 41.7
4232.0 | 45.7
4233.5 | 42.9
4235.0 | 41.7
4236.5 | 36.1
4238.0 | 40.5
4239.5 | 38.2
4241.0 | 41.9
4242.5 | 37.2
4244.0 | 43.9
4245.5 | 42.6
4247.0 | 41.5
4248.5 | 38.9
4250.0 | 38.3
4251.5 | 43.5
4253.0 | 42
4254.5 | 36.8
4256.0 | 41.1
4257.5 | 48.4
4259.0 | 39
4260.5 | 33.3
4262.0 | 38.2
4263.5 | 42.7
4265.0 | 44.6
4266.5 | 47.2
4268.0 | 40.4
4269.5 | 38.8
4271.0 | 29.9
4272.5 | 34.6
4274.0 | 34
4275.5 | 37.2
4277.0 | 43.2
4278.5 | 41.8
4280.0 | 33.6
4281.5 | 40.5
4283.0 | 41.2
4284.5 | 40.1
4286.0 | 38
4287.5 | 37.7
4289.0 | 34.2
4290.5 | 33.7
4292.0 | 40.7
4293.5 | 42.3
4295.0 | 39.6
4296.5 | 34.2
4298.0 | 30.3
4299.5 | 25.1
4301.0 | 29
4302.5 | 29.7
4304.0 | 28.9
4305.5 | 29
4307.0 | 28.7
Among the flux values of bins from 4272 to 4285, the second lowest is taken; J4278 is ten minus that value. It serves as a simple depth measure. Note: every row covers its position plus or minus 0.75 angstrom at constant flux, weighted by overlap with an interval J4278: -24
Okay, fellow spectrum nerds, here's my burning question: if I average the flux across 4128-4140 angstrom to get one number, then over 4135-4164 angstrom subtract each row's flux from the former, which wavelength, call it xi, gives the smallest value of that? 4140.5 angstrom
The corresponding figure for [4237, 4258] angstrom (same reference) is 4257.5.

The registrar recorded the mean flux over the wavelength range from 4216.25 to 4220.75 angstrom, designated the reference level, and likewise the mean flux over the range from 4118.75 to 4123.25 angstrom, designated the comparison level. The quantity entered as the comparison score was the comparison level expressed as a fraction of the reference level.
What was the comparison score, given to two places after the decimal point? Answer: 1.04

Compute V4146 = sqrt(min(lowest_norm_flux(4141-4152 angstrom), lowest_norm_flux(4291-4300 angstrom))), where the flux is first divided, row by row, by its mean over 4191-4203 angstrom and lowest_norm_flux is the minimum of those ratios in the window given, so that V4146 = 0.78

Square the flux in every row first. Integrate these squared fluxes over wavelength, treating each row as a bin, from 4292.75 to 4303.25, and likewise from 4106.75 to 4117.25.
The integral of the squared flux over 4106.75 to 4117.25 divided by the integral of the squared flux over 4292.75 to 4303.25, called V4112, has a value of 1.80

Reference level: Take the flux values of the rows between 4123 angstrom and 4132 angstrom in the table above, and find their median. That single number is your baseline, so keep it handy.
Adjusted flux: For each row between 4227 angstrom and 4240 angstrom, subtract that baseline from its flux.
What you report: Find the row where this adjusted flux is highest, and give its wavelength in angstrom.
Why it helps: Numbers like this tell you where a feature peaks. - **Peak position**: 4232.0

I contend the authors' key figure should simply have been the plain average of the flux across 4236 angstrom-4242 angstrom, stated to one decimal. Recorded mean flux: 39.2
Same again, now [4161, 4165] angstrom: 45.5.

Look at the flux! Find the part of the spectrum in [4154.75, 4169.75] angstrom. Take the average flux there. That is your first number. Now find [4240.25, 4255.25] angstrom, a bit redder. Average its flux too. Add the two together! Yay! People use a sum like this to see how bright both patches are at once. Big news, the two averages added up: 84.5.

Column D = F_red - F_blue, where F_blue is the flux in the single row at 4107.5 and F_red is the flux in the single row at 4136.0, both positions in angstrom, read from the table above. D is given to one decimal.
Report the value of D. 4.3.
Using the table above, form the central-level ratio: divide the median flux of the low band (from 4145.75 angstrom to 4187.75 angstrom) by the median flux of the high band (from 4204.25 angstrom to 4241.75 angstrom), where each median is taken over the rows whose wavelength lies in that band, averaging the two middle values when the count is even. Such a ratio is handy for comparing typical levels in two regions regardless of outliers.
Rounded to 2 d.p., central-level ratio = 1.02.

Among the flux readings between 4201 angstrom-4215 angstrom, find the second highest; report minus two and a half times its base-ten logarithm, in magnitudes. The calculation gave -4.16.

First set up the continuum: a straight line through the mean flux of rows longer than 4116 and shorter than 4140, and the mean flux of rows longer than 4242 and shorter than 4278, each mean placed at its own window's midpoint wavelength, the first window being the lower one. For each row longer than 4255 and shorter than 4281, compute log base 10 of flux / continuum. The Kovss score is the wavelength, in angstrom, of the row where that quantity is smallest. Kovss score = 4271.0 angstrom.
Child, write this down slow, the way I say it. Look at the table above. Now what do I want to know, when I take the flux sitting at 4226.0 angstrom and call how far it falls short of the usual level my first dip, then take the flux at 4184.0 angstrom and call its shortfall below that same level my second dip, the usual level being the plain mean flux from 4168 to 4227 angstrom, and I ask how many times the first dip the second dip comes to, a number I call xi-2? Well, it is 0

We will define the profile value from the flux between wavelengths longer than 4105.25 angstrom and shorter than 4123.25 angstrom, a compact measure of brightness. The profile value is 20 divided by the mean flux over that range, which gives 0.45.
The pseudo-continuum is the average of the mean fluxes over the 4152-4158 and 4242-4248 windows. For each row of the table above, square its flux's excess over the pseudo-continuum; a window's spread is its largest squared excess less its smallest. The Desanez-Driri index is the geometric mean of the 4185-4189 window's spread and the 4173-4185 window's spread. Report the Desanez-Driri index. 47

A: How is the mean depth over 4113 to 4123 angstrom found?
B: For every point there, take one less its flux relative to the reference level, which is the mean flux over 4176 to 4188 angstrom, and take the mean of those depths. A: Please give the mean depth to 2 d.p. -0.04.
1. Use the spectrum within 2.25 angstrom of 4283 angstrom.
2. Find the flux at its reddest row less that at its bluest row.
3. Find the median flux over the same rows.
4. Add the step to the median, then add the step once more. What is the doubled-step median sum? 39.7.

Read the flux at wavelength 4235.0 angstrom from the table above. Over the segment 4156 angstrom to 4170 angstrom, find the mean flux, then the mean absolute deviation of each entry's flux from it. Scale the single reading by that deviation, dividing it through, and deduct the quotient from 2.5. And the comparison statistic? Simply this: -21.7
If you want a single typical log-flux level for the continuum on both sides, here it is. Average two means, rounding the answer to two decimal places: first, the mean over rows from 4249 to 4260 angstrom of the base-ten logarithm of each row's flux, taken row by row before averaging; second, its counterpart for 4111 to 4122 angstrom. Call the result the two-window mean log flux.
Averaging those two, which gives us 1.63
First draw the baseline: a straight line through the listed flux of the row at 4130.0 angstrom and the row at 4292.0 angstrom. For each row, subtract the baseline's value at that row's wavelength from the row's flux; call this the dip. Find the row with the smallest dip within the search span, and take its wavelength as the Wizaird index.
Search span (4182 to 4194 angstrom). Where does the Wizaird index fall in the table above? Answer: 4187.0 angstrom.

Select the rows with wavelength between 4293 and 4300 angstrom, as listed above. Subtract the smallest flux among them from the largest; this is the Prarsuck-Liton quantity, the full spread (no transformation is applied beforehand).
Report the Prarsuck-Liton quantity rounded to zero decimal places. 17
